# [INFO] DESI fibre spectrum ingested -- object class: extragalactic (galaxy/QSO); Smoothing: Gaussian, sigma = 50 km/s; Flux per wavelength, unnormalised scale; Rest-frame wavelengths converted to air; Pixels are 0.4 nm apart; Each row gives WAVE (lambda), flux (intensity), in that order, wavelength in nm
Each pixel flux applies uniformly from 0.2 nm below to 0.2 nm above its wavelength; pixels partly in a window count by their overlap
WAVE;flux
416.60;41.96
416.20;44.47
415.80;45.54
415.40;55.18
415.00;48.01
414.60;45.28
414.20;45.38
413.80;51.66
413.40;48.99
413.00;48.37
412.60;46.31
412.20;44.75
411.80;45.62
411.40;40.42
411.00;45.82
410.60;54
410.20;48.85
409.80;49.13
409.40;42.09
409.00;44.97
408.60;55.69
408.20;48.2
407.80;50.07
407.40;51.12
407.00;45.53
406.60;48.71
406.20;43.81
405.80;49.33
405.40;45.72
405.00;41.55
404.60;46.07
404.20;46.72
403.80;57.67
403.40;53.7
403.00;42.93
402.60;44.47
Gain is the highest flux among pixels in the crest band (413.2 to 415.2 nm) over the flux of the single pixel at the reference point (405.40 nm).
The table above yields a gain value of 1.13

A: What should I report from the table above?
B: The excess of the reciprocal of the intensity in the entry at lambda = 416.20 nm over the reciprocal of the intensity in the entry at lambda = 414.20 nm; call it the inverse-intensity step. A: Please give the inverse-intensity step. 0.0005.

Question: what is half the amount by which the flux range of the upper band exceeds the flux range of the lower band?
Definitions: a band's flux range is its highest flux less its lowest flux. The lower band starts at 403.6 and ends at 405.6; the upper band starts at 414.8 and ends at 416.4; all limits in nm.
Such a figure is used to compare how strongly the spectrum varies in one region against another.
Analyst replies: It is -2.7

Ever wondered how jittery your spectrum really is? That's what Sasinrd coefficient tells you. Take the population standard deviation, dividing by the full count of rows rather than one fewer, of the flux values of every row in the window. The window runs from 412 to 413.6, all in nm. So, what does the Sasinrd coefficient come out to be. 1.7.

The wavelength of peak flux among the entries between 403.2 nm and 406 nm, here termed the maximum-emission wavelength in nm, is 403.80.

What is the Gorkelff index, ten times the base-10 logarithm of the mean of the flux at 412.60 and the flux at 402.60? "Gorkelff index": 16.6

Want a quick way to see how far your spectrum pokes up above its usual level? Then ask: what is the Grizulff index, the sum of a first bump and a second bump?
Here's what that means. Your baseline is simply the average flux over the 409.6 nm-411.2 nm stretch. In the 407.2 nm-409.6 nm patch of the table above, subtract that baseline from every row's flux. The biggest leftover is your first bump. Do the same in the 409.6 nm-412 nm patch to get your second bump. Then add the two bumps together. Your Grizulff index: 11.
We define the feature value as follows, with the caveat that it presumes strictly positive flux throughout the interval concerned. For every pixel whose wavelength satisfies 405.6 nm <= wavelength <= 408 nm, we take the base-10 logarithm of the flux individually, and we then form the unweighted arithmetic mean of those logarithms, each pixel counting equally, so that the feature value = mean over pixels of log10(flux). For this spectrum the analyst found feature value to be 1.68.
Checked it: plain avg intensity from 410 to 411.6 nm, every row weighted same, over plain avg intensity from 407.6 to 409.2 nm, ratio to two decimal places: 0.95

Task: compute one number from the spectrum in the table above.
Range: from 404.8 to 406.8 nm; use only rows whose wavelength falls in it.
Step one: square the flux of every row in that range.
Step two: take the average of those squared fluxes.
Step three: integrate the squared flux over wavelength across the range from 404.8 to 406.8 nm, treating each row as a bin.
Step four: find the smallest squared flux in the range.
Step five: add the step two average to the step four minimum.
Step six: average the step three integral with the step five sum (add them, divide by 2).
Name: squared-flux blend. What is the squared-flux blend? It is 4026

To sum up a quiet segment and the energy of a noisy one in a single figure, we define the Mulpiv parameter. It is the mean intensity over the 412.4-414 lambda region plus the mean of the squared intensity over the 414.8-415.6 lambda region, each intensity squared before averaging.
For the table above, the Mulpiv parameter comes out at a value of 2724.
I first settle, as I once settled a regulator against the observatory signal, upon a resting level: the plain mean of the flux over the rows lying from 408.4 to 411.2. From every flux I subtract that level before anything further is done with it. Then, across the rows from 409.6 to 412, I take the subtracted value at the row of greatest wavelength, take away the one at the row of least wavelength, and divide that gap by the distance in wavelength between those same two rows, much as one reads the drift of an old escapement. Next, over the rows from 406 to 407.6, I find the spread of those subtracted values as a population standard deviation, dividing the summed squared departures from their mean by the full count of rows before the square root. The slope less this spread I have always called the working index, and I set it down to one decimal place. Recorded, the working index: -4.6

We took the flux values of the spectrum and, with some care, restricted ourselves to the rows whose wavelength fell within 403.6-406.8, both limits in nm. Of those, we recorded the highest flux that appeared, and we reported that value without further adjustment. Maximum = 57.67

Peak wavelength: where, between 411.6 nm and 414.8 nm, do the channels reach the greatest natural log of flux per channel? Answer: 413.80 nm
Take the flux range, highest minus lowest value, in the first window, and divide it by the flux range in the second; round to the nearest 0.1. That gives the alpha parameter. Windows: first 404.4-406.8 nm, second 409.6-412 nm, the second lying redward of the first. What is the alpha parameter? 0.6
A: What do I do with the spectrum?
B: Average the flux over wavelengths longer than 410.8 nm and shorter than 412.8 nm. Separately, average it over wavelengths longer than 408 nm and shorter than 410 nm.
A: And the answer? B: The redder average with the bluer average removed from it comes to -3.4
